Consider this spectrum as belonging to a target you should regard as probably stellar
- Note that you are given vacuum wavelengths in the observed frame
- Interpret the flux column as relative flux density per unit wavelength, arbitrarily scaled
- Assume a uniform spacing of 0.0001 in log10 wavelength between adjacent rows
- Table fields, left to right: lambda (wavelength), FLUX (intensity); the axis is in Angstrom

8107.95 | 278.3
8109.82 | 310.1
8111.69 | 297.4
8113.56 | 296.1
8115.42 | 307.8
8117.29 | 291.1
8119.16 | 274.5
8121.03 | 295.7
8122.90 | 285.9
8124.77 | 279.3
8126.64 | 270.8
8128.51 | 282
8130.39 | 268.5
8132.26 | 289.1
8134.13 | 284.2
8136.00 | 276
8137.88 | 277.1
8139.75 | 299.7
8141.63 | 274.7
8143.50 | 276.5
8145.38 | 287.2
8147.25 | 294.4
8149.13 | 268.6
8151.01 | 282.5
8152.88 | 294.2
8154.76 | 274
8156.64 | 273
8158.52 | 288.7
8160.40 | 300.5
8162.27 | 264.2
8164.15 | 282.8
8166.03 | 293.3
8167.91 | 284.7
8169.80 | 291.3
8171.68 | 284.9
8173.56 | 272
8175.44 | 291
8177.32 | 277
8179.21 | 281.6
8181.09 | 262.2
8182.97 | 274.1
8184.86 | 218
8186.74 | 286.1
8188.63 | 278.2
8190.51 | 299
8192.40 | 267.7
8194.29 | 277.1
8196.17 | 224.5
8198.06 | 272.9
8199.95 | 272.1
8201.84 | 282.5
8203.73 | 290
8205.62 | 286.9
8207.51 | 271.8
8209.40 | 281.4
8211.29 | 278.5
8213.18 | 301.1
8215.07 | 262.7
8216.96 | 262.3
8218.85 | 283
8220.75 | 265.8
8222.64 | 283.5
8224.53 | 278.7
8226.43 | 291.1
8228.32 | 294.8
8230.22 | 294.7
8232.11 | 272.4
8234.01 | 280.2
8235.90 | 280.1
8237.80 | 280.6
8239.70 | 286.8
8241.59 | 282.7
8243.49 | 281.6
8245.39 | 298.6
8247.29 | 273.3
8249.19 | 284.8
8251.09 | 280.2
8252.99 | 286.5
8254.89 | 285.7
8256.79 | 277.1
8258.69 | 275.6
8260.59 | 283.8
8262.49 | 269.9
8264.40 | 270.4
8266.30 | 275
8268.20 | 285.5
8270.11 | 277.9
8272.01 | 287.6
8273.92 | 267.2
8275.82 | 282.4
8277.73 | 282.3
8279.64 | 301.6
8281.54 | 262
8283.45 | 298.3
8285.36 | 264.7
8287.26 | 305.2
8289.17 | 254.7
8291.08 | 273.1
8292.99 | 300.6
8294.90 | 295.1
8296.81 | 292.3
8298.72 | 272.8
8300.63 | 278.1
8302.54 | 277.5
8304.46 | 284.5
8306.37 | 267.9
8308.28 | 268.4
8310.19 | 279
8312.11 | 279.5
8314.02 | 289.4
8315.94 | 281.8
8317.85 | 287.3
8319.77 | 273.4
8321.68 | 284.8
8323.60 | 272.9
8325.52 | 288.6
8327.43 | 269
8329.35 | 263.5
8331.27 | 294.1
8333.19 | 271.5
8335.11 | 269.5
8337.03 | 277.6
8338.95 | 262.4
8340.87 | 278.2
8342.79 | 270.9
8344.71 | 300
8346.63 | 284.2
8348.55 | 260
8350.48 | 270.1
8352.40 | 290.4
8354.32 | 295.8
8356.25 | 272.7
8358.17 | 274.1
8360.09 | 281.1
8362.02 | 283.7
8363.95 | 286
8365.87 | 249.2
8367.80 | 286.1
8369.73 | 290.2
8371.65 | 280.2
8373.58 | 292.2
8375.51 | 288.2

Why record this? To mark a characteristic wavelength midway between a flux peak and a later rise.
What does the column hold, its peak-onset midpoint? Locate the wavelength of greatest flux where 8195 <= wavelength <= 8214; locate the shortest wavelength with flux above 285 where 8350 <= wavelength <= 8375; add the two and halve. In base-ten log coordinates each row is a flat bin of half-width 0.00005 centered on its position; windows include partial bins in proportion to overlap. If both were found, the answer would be 8282.8 Angstrom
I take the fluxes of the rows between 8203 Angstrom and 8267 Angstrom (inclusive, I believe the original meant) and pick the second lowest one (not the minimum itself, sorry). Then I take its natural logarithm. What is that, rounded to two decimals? 5.57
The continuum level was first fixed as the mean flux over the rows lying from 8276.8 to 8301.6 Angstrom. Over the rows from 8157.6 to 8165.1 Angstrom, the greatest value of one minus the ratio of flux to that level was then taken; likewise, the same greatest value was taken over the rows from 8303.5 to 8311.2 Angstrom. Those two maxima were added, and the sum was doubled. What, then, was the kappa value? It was 0.24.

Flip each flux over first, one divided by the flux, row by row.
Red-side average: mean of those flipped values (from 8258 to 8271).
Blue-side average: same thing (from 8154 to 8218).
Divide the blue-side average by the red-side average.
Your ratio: 1.00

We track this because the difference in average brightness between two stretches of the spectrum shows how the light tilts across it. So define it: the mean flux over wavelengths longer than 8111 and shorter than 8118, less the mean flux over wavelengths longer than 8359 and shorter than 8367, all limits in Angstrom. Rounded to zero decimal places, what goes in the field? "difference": 23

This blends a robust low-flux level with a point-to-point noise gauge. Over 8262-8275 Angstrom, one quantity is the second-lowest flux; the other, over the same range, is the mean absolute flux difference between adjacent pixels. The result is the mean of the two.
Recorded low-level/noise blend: 139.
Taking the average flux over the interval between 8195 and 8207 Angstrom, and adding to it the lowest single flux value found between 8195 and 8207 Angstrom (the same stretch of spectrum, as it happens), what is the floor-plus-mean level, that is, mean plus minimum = 496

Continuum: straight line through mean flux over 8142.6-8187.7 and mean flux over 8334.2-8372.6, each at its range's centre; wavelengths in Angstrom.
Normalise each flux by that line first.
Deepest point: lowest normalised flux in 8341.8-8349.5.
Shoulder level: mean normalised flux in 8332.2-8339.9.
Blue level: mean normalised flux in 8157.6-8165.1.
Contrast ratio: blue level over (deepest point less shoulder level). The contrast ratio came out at -28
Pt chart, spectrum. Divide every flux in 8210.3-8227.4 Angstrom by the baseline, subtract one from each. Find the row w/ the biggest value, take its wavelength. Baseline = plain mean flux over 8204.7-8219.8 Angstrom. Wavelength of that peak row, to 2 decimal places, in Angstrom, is 8213.18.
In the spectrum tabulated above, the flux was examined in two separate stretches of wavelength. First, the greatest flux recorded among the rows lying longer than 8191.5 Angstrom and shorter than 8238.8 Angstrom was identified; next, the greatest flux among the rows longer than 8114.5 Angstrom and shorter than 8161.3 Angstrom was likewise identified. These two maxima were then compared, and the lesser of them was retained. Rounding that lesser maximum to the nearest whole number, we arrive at 301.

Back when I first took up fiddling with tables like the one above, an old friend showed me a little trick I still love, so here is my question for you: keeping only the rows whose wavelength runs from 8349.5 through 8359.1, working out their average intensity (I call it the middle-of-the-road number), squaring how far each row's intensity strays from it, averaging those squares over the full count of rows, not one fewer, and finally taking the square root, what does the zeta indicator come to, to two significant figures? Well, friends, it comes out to 10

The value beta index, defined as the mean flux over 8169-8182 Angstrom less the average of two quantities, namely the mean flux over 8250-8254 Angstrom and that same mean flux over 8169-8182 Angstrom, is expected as -1.7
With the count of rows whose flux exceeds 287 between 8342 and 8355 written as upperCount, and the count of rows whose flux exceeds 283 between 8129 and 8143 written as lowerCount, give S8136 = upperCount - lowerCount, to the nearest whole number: 0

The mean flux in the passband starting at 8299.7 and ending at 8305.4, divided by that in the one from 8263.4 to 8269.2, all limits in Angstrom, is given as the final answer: 1.01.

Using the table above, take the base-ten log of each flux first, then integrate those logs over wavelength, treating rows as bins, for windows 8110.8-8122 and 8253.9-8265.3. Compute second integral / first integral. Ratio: 1.01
